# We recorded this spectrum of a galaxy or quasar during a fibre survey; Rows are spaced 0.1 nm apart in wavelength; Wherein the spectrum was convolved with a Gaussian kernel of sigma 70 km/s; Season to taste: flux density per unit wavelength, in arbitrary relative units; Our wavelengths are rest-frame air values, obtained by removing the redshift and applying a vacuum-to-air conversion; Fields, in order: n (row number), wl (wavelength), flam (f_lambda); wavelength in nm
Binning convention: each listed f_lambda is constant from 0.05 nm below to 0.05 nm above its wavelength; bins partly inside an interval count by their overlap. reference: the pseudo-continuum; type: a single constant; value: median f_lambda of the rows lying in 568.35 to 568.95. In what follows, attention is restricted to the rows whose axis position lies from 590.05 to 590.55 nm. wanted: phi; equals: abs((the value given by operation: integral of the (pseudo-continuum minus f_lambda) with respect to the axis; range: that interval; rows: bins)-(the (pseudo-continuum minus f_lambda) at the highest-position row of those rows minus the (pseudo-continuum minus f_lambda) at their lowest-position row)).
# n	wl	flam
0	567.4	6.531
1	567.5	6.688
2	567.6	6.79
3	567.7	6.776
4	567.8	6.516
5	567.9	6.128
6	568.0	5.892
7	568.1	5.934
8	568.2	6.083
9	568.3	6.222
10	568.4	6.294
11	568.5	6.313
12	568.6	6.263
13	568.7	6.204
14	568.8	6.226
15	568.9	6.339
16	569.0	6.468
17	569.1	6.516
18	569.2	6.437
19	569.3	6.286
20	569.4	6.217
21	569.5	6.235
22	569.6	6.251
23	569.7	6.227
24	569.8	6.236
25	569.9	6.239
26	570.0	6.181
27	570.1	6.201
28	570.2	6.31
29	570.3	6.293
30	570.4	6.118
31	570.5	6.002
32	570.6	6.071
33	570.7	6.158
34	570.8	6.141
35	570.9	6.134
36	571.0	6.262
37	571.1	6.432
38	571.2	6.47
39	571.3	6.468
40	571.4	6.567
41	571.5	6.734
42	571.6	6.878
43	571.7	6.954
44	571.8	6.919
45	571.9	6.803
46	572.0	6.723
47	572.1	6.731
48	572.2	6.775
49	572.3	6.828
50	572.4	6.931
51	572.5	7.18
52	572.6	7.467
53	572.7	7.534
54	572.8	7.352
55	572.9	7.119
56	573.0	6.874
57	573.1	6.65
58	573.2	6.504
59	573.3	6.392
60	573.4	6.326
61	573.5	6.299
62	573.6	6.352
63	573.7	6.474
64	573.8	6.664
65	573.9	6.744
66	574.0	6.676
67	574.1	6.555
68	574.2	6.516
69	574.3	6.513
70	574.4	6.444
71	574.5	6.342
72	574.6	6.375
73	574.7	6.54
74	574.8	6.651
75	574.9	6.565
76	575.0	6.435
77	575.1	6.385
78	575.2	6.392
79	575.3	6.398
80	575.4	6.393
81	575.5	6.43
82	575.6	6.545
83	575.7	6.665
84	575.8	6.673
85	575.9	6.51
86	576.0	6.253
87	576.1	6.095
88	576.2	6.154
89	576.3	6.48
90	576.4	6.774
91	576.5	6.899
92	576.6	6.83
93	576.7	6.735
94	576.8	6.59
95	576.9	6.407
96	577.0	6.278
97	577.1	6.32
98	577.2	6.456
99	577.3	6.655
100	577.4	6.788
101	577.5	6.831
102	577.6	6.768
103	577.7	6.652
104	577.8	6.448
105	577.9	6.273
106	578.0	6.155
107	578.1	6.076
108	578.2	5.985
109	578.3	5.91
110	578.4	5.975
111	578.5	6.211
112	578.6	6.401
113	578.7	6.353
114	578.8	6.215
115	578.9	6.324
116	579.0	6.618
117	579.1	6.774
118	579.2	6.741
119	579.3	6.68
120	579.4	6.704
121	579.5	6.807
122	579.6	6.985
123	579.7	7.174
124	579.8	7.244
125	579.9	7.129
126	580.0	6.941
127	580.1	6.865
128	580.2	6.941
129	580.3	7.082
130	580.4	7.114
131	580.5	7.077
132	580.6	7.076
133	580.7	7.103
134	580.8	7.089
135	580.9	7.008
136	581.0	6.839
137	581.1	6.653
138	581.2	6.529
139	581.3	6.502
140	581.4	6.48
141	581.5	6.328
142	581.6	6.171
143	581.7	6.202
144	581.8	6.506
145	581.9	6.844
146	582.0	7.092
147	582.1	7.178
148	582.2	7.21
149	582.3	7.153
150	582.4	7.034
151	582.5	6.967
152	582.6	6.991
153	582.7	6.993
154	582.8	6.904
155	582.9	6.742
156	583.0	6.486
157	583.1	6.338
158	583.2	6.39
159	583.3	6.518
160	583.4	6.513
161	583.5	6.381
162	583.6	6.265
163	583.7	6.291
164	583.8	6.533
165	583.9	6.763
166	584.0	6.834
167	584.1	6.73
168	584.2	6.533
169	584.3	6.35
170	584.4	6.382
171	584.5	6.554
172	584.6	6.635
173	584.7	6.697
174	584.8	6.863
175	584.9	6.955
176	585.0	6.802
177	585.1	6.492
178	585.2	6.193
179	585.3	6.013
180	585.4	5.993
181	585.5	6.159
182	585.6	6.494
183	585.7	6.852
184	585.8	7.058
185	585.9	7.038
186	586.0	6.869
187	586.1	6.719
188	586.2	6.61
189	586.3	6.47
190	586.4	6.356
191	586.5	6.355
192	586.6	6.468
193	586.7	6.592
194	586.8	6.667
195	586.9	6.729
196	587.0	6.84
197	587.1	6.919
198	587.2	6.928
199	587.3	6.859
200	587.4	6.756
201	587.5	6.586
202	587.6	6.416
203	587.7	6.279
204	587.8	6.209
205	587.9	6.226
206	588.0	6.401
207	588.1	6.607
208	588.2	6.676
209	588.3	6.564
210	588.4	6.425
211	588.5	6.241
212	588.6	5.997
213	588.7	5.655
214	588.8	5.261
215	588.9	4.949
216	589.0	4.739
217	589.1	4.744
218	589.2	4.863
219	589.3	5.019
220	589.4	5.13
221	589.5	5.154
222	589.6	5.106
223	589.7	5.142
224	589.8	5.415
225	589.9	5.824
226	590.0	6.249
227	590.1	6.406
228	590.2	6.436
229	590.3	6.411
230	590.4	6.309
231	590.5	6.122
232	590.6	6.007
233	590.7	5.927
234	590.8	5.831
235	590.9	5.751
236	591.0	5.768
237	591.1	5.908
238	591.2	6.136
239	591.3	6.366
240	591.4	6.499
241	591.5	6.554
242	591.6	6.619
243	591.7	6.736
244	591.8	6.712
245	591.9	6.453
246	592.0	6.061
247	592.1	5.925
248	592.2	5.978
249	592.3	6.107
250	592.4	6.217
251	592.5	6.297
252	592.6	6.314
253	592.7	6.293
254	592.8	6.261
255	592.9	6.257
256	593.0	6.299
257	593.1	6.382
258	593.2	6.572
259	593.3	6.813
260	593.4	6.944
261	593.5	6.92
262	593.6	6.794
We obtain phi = 0.31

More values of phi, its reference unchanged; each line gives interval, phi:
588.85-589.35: 0.78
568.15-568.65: 0.20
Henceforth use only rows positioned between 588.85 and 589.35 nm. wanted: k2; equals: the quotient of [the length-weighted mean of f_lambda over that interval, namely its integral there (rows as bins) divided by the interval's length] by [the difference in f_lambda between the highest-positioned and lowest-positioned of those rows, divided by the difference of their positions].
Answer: 28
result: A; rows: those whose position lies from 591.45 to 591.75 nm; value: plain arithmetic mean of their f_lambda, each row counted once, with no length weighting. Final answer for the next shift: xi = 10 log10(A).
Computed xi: 8.2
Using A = 6.64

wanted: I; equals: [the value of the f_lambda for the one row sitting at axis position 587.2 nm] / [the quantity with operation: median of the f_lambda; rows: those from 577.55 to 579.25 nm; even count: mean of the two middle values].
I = 1.096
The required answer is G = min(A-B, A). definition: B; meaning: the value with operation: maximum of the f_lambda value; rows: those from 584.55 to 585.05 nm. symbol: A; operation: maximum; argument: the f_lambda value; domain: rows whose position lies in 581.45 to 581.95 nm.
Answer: -0.1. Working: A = 6.844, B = 6.955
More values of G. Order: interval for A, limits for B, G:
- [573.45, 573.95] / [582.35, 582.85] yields -0.3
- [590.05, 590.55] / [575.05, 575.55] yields 0.0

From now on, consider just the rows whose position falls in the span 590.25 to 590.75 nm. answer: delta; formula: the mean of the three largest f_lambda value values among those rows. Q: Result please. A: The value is 6.28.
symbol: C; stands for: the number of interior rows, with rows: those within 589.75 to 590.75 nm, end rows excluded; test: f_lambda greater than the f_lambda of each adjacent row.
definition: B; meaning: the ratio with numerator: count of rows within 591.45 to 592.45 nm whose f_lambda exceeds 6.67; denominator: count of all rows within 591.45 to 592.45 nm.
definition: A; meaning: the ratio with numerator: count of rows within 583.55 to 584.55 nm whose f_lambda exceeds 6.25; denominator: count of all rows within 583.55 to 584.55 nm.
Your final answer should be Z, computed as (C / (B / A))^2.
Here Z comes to 25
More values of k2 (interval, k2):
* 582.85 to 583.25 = -6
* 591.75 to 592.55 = -10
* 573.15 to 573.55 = -9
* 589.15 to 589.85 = 6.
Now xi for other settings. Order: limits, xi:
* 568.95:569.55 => 8.0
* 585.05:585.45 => 7.9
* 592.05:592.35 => 7.8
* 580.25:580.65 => 8.5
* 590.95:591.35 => 7.8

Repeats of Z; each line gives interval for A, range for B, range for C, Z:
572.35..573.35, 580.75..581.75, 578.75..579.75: 11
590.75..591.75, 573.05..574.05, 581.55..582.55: 6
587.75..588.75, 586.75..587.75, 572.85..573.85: 0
